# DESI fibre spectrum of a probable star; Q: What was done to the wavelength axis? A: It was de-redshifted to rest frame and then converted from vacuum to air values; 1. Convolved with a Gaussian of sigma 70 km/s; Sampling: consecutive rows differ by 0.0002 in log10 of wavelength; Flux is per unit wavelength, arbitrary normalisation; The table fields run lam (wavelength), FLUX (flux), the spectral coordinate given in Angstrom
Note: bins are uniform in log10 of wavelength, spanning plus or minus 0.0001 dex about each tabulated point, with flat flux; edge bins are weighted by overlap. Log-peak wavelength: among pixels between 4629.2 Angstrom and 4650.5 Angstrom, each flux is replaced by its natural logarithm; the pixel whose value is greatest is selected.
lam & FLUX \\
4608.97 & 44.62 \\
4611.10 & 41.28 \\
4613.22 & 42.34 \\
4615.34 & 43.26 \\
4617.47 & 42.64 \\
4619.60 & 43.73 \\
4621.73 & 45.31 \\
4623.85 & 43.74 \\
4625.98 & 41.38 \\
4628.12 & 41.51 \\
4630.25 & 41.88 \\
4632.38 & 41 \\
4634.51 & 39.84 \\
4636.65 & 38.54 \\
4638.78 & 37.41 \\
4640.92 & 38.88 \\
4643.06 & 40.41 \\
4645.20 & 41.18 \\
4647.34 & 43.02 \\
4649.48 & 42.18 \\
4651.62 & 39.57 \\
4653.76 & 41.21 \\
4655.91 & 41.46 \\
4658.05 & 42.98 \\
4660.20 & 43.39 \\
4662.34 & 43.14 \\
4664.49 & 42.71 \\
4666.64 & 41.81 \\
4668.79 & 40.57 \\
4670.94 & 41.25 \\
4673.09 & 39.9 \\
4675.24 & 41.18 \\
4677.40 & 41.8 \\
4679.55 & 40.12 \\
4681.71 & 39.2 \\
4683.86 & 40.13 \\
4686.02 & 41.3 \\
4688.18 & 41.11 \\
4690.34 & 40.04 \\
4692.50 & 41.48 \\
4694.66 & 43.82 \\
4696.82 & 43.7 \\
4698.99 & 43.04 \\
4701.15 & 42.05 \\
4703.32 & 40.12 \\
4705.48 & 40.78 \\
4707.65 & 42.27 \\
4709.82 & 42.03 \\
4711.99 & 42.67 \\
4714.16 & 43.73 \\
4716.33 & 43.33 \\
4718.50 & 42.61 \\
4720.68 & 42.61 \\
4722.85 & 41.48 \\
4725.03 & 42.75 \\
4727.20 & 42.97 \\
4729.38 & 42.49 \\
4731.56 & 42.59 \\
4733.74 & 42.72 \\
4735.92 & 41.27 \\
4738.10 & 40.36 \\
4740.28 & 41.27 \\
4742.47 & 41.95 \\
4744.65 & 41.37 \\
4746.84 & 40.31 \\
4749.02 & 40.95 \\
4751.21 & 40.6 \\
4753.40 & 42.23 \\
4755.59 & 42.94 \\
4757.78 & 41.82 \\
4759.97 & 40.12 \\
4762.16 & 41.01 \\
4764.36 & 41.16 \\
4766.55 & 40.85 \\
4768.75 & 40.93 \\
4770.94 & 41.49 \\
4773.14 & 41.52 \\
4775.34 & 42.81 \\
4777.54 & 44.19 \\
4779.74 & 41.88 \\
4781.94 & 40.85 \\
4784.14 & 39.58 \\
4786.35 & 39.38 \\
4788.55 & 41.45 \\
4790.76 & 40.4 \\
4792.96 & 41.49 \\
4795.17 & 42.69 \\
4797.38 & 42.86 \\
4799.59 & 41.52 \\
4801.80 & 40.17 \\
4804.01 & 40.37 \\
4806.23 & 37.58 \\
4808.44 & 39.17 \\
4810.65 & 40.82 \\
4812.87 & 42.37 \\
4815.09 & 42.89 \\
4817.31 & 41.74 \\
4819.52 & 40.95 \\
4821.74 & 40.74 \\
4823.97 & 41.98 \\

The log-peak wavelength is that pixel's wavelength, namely 4647.34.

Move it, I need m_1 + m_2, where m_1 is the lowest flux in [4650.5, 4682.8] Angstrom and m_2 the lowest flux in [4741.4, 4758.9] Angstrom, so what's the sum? 79.5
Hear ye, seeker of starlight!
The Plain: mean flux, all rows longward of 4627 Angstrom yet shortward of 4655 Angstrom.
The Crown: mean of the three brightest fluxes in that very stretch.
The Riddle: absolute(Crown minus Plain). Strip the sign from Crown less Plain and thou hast 1.9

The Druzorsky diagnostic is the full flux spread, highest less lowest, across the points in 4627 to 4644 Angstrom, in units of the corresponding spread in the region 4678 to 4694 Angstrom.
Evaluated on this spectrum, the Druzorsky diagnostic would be 2.0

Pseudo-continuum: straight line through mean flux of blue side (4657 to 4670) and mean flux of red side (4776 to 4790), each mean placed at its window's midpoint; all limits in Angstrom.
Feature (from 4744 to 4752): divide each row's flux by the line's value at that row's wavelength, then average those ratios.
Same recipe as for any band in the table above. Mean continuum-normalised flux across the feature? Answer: 0.981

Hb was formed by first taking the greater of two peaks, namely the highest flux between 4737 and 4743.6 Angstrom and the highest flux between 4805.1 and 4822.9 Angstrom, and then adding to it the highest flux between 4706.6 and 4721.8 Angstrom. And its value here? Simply 86.6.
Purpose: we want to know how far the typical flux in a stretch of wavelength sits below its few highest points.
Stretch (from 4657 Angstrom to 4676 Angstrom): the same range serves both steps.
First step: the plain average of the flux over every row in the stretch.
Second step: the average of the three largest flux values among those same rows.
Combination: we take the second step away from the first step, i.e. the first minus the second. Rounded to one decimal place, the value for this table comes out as -1.3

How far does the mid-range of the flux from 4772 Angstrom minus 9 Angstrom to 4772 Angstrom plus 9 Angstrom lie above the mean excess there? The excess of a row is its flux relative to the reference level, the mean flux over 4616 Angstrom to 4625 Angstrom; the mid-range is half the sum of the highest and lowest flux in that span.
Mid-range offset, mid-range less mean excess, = 44.5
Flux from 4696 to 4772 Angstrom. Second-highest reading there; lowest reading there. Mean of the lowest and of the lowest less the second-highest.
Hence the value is 18.27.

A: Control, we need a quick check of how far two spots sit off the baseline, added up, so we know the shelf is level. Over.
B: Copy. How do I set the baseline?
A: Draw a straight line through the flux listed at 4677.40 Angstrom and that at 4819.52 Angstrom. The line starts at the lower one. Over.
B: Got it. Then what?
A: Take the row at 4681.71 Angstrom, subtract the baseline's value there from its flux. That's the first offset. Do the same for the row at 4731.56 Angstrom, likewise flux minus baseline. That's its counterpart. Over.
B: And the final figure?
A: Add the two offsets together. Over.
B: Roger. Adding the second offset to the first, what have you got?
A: -1.5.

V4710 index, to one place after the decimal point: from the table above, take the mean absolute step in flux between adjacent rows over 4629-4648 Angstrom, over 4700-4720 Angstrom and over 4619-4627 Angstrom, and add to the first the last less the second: 2.2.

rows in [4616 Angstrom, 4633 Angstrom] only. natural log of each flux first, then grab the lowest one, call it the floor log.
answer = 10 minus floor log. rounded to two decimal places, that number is 6.29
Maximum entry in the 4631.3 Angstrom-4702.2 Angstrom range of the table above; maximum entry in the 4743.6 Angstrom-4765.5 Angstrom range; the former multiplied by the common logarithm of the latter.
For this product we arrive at 71.6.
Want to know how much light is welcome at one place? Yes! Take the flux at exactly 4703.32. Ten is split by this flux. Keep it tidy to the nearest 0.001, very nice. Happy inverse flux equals 0.249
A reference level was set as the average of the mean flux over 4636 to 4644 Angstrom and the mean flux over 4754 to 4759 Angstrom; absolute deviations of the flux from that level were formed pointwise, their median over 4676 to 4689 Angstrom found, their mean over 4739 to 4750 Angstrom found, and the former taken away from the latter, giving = 0.1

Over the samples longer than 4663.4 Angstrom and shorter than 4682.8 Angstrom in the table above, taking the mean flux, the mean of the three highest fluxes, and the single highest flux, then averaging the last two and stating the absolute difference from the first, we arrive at 1.46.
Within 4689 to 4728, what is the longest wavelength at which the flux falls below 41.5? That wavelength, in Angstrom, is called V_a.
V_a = 4722.85 Angstrom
